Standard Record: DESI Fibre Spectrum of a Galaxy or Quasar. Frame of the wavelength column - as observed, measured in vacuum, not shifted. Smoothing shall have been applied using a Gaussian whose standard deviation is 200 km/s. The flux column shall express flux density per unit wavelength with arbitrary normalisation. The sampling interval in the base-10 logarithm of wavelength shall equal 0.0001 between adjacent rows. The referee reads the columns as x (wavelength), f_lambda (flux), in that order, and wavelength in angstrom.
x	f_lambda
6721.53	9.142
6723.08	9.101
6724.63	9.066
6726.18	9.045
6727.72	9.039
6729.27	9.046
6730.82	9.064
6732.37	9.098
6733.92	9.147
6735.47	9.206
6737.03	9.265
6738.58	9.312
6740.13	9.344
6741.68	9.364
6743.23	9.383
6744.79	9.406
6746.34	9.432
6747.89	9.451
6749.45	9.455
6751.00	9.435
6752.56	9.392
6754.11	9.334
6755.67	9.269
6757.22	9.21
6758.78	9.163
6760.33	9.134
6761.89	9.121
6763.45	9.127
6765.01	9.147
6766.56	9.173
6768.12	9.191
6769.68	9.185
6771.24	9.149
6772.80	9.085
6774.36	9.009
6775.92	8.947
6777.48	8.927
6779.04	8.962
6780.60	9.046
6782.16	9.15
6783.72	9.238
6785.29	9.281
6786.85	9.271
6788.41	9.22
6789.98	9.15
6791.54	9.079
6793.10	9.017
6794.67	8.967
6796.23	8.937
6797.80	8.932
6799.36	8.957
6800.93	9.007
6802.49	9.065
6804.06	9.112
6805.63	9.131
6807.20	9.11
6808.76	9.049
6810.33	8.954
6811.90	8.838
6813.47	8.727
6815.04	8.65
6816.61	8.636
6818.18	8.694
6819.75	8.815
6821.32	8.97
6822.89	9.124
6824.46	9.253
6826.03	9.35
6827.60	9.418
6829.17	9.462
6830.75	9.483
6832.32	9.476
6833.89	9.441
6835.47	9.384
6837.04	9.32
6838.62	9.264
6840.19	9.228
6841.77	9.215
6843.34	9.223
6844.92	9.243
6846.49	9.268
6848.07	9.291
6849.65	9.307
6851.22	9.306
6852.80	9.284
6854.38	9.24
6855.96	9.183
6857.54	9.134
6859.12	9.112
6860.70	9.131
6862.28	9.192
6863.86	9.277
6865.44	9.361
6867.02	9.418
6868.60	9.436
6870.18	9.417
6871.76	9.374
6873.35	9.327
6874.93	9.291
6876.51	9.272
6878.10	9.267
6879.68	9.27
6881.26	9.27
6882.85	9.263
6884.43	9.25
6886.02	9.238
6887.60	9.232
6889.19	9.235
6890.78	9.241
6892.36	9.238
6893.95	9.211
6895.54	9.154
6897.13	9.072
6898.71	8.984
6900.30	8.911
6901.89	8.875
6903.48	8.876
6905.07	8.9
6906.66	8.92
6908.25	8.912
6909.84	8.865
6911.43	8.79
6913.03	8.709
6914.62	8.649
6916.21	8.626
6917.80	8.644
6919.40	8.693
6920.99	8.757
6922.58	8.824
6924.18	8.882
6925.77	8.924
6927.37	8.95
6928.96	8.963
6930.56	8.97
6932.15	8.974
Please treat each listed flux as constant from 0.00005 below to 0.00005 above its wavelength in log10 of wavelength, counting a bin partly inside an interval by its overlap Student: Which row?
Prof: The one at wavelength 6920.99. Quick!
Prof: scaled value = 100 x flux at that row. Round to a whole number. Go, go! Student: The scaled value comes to 876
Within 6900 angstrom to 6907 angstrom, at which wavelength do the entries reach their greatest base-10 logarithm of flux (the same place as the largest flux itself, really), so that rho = 6906.66 angstrom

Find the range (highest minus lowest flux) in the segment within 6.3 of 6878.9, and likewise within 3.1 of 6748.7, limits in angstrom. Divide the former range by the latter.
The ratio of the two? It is 3.3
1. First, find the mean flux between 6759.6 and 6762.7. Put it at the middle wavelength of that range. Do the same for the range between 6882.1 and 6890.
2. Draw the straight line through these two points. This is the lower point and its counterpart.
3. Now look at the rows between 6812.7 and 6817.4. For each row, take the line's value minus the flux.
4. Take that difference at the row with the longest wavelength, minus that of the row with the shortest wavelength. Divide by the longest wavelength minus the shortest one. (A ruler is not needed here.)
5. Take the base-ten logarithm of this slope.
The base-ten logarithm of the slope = -1.52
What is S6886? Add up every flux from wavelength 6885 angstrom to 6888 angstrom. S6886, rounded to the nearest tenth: 18.5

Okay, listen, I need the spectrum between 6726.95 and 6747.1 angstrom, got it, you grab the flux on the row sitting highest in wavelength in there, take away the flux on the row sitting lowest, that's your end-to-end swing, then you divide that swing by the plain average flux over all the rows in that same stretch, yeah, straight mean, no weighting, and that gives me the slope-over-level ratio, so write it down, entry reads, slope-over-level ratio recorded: 0.043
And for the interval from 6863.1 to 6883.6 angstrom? -0.002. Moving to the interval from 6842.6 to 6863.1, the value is -0.003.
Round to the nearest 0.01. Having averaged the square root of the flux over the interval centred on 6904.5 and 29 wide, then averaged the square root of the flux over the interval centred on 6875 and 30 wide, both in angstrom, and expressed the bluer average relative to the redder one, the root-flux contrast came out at 1.02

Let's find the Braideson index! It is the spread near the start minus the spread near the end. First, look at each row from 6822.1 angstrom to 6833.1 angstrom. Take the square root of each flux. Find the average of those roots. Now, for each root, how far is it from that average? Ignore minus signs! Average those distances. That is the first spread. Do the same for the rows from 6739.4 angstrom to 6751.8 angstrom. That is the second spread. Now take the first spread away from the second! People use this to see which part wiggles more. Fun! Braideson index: -0.012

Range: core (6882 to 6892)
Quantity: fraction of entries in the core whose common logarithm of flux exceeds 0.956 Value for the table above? 1.0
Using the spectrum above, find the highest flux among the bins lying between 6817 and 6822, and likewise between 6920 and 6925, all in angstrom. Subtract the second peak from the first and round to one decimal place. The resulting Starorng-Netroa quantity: 0.1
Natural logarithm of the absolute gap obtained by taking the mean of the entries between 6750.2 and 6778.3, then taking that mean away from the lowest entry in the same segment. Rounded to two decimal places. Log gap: -1.43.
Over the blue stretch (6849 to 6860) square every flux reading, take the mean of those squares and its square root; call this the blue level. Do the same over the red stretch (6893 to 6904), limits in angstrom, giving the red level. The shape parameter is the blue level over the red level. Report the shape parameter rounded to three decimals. 1.023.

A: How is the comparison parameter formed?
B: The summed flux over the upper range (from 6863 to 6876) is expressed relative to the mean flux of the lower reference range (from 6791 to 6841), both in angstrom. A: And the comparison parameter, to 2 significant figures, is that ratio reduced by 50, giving -42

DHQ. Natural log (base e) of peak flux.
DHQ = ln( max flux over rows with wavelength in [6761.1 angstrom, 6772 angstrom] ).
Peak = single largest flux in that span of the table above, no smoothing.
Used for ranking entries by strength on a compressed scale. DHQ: 2.22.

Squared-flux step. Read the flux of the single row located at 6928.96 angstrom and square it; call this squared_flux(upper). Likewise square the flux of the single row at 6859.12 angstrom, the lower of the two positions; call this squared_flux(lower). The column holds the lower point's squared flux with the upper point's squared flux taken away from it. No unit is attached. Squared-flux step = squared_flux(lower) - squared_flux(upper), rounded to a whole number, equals 3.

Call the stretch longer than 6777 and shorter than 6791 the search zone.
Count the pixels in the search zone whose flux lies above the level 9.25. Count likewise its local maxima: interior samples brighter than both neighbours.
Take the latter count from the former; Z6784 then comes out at 1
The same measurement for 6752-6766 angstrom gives 3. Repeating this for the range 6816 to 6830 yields 4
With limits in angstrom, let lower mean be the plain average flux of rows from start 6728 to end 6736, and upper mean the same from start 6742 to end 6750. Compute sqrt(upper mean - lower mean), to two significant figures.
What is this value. 0.56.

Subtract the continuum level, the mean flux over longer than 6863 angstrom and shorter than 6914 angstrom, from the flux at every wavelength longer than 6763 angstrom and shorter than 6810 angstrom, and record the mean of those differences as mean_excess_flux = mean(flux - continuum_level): -0.064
